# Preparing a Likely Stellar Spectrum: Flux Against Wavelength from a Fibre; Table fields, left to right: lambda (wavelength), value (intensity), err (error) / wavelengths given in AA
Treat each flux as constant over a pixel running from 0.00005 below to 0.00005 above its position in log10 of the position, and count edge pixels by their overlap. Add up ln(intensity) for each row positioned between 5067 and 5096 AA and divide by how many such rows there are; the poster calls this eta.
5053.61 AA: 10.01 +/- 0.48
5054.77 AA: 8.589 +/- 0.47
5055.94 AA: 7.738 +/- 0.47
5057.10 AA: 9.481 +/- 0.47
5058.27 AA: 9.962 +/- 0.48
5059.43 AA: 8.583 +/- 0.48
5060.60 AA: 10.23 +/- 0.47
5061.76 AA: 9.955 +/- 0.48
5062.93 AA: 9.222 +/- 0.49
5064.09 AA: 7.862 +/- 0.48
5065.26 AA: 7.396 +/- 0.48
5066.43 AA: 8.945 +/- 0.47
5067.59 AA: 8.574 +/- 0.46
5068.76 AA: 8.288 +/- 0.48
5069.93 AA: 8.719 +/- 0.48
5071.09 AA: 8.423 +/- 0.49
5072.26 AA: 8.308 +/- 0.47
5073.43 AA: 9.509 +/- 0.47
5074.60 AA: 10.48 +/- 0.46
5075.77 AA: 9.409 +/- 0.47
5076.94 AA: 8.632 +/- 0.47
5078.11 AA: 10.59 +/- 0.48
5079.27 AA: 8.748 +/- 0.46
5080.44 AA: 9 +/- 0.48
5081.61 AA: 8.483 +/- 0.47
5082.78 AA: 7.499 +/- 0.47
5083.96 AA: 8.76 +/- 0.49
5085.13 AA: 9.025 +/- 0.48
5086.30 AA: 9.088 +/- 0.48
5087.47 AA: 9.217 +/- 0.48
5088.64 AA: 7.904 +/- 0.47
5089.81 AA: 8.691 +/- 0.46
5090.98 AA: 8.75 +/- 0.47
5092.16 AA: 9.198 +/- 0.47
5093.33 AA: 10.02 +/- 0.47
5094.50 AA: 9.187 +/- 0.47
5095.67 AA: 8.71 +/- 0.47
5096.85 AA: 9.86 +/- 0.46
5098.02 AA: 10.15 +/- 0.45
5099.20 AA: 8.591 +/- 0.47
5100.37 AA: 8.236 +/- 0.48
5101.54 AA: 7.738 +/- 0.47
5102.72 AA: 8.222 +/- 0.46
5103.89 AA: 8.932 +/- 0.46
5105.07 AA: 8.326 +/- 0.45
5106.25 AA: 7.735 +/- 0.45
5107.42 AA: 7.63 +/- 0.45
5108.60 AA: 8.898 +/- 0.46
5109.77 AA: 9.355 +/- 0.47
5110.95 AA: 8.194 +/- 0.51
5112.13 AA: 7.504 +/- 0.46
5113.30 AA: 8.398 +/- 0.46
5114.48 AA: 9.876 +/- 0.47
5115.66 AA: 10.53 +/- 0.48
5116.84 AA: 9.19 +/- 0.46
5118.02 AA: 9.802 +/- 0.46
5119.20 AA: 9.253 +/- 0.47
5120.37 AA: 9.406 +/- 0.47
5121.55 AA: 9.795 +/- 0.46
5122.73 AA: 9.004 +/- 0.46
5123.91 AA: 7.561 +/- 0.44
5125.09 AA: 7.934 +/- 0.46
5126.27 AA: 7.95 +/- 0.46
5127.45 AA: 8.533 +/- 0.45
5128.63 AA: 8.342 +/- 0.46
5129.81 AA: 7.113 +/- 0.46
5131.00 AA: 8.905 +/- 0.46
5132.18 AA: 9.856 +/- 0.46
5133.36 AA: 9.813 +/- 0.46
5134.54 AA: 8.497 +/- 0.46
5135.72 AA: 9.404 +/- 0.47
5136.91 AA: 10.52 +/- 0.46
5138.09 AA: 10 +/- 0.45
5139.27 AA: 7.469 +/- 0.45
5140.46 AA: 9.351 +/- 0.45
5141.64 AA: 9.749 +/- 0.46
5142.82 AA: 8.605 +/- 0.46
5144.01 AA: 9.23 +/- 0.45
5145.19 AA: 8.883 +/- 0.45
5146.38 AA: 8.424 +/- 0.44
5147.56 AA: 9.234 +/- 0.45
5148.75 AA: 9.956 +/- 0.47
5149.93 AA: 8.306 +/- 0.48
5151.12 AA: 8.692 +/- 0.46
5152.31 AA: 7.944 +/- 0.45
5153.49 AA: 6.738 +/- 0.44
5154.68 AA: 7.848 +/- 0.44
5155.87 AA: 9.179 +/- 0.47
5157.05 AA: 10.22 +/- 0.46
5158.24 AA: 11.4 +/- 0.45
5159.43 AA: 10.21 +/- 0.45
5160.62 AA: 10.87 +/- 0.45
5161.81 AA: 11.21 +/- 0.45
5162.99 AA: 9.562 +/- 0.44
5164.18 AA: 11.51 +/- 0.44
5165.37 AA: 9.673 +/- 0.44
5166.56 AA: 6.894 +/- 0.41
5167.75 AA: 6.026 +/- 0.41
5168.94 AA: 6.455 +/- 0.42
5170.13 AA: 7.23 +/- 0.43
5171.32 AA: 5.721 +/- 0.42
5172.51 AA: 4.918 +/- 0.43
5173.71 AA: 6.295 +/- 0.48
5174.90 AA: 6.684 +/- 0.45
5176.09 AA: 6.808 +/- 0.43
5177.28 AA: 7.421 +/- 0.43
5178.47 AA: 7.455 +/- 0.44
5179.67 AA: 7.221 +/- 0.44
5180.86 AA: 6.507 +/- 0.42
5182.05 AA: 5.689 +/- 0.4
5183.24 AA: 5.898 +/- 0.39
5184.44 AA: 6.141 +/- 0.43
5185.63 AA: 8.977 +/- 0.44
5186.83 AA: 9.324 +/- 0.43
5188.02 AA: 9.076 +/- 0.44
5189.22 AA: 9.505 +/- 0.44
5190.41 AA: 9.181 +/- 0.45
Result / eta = 2.19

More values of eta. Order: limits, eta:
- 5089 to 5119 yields 2.18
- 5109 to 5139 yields 2.19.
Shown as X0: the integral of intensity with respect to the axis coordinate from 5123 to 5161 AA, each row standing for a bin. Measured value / 340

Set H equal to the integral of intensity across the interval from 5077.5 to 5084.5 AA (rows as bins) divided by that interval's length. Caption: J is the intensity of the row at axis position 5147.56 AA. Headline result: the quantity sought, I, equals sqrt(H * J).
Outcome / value 9.0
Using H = 8.8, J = 9.234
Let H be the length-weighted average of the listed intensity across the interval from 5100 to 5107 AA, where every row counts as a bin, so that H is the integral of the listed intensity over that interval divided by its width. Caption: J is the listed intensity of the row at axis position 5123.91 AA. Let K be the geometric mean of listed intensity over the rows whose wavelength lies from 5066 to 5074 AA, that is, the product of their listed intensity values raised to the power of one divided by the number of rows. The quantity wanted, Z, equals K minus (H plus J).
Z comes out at -7.1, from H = 8.2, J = 7.561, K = 8.67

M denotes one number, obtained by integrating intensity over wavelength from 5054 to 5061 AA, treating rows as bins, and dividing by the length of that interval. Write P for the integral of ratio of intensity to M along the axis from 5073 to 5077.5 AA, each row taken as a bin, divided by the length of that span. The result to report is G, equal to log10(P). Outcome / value 0.019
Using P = 1.05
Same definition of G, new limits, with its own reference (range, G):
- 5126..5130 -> -0.051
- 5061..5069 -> -0.021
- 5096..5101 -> 0.004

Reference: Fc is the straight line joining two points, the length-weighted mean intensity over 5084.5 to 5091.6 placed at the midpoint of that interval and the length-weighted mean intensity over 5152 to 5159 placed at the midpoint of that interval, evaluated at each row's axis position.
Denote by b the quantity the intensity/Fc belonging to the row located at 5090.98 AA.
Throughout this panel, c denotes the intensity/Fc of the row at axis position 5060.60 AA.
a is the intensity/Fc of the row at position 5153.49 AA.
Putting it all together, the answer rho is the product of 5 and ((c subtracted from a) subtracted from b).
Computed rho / 7.09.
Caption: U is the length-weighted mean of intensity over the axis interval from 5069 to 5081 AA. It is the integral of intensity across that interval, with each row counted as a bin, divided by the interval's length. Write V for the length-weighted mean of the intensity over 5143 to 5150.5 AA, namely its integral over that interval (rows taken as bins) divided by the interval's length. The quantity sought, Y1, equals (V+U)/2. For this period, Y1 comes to 9.1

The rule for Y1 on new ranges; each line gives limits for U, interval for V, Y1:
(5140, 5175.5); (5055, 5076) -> 8.7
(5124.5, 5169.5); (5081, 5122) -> 8.9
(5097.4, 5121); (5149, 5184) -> 8.4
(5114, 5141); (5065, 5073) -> 8.7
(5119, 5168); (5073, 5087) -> 9.1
